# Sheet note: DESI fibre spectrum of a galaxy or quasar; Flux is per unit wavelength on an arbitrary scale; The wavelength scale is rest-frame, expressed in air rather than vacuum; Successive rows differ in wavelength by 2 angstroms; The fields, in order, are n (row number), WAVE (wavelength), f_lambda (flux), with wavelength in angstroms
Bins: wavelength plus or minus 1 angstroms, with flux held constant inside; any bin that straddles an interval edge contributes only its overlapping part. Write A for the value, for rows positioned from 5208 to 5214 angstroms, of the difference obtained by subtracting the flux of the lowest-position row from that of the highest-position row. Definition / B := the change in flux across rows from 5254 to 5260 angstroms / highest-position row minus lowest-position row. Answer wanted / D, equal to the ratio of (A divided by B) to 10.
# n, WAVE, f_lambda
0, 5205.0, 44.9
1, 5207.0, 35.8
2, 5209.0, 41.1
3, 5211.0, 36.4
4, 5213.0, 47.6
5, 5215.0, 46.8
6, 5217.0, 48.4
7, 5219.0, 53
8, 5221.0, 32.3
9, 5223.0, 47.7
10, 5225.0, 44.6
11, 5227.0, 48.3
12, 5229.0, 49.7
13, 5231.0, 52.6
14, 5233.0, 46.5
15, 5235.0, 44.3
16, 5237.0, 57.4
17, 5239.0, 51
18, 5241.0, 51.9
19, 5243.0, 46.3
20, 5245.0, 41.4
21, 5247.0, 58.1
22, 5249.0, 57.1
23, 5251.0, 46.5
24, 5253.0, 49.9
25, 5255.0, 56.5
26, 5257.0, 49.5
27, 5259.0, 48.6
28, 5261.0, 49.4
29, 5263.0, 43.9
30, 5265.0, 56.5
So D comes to -0.08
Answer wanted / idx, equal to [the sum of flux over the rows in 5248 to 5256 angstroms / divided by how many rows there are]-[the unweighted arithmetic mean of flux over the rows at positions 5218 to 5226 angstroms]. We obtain 8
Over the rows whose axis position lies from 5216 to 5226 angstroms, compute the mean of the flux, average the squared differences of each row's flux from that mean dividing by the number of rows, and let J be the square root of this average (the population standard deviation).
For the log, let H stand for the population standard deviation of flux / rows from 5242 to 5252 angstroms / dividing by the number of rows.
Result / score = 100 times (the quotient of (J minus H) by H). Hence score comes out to 6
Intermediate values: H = 6.6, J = 7.0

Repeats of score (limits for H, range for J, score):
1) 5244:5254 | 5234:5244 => -27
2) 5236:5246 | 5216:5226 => 29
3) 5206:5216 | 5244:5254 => 27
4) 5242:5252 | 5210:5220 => -17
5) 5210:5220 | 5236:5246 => -1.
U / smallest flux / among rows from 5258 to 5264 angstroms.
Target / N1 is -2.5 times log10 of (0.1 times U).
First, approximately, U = 43.9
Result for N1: -1.61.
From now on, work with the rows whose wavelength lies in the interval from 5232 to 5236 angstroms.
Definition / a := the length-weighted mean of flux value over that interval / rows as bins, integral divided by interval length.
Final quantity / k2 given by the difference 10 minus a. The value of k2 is -35.4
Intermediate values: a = 45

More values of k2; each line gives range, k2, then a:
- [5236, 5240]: -44.2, 54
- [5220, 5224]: -30.0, 40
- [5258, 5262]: -39.0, 49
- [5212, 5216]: -37.2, 47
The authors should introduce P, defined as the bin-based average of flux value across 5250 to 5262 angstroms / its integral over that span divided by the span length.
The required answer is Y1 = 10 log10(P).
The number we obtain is 17.00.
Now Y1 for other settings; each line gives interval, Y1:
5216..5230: 16.65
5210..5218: 16.51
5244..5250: 17.18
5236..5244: 17.13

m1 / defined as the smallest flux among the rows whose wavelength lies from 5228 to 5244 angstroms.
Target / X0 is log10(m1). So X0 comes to 1.65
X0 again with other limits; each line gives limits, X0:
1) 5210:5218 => 1.56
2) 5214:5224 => 1.51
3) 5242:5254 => 1.62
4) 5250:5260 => 1.67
